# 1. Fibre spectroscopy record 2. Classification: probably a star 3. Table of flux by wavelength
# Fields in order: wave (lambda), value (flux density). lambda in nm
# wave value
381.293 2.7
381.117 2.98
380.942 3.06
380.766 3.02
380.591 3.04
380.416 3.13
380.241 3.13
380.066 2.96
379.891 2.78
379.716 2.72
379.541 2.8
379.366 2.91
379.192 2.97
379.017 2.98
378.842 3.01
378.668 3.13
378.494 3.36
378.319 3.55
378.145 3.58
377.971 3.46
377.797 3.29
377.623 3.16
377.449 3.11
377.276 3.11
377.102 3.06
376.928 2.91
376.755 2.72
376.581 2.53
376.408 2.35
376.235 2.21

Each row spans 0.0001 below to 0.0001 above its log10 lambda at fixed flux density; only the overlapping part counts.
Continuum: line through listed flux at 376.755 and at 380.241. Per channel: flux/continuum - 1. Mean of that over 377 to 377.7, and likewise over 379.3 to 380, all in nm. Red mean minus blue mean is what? -0.20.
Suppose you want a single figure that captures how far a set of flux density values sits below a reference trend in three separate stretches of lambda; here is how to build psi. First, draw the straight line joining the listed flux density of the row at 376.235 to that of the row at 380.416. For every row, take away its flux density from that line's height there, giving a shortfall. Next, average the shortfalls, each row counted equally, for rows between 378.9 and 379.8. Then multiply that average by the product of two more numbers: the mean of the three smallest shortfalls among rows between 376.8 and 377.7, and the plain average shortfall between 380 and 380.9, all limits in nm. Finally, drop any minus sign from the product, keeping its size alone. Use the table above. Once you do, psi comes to 0.001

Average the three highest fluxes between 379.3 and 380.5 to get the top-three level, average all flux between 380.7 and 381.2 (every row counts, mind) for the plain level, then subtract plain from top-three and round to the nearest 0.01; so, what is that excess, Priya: 0.05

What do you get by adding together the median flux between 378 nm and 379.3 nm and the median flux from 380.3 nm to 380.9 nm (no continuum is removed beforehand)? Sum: 6.17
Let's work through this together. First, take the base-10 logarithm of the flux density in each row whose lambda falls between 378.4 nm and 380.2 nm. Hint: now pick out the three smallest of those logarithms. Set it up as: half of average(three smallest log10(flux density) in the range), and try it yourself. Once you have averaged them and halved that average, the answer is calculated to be 0.22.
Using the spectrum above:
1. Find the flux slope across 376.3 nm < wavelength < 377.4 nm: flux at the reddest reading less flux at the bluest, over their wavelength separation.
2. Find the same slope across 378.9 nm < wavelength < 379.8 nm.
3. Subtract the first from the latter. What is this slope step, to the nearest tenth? -1.2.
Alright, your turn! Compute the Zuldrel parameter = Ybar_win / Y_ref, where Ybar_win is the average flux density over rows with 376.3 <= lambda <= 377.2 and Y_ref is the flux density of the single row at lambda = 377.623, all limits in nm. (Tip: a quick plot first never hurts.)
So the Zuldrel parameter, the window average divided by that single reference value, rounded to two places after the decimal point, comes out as 0.86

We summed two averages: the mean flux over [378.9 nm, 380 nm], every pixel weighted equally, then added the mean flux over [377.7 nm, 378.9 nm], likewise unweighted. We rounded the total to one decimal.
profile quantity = 6.2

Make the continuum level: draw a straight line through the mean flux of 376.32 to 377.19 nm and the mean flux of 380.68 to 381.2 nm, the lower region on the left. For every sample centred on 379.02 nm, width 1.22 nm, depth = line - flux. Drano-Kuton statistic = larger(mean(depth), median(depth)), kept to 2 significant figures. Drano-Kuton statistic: -0.10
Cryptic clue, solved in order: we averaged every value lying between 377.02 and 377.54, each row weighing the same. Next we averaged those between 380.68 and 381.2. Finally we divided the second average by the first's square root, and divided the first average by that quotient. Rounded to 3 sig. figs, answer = 1.80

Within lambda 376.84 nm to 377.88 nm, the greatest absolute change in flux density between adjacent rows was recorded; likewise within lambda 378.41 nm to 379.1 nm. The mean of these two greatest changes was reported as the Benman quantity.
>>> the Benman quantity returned 0.19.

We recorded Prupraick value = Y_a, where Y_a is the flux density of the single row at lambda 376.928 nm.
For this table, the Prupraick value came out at 2.91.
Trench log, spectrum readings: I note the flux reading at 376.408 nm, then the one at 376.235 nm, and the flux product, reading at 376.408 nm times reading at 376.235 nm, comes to 5.2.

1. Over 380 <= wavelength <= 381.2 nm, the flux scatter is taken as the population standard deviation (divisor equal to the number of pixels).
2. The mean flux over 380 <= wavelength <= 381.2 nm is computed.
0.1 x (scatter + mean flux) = 0.31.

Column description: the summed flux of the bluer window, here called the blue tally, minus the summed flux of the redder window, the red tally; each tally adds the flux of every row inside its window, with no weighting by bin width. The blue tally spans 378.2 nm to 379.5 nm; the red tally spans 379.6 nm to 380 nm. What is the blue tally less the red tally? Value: 16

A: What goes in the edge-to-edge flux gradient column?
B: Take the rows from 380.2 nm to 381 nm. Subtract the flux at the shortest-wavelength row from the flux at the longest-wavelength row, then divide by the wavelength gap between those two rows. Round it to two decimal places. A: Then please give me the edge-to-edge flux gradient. -0.10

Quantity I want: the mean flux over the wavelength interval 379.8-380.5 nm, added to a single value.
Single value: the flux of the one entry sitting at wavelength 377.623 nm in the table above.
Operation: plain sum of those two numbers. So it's 6.16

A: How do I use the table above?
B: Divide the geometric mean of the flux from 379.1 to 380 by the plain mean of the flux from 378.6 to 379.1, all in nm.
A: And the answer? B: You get 0.93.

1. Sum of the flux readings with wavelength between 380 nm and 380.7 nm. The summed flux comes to 12.3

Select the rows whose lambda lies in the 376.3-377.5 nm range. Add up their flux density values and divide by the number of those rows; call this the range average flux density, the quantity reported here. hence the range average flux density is 2.8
